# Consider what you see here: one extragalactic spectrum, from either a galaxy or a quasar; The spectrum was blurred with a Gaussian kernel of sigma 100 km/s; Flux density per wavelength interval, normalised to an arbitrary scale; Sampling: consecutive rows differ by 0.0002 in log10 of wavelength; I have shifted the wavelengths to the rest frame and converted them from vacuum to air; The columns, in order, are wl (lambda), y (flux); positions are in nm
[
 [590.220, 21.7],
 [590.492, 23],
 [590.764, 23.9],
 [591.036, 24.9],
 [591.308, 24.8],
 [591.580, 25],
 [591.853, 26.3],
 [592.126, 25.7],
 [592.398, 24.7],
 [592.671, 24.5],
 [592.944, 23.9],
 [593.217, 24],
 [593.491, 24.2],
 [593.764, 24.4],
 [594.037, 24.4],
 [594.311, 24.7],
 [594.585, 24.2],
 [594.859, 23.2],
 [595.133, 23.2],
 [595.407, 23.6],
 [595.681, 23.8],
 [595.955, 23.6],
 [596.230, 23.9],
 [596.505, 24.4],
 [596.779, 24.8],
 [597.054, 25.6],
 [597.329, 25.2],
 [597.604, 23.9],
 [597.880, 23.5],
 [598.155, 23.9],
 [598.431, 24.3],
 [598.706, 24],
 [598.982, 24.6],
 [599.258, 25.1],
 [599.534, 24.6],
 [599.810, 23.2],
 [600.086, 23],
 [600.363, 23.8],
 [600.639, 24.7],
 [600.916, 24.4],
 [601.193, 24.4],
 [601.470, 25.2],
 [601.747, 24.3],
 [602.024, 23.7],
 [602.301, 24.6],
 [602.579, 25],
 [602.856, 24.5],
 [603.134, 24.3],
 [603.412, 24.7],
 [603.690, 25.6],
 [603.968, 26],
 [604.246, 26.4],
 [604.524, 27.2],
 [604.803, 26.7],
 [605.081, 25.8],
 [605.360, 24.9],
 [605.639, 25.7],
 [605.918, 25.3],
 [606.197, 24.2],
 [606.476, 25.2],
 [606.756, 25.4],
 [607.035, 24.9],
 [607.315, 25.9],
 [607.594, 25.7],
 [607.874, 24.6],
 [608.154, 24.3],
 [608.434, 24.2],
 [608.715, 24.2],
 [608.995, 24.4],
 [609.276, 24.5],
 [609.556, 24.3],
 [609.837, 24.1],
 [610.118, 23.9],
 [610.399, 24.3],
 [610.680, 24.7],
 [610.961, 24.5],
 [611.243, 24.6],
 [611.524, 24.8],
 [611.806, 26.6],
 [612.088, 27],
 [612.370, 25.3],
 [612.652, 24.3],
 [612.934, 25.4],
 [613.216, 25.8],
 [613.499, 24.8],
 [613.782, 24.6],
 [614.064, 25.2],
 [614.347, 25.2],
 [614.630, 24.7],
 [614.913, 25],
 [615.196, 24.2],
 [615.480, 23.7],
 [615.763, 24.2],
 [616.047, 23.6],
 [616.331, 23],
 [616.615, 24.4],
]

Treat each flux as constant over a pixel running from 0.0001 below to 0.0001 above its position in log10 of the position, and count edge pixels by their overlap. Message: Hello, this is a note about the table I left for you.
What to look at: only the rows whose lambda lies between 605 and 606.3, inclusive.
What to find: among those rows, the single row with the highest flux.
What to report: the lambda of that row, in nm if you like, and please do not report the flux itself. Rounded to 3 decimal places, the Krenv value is 605.081 nm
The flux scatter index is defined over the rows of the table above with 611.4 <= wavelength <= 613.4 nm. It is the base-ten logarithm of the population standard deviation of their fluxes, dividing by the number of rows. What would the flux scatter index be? -0.05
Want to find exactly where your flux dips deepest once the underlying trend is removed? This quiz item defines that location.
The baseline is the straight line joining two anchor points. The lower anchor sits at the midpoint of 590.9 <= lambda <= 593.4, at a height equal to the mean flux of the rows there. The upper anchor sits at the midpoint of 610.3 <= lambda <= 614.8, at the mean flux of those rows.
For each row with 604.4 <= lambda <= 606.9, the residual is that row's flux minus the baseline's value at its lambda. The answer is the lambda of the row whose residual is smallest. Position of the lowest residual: 606.197 nm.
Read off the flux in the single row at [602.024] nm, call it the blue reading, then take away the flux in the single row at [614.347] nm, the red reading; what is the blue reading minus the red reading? -1.5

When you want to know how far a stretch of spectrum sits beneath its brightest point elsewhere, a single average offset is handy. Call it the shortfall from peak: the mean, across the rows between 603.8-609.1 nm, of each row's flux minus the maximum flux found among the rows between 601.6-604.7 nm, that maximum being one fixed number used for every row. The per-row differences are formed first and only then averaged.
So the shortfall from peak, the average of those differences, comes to -1.88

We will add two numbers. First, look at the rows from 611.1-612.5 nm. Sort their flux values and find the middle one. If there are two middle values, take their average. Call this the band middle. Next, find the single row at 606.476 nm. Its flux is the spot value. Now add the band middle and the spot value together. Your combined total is 50.5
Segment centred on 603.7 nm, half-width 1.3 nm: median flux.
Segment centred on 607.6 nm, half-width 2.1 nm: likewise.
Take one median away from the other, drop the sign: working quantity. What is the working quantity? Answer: 1.0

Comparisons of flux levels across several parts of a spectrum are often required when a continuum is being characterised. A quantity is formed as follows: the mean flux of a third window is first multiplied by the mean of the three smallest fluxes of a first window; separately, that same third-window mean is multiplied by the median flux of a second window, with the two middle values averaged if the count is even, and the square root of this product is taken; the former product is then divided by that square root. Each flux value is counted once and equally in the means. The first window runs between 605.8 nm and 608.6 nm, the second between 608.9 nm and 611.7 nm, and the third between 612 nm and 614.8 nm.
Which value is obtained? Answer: 24.6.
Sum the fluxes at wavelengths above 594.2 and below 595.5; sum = 119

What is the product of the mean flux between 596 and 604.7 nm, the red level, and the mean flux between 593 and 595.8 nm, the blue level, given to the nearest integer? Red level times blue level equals 590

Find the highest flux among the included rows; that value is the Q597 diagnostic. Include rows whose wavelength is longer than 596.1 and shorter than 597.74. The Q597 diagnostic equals 25.6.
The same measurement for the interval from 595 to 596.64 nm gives 24.4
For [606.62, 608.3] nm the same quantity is 25.9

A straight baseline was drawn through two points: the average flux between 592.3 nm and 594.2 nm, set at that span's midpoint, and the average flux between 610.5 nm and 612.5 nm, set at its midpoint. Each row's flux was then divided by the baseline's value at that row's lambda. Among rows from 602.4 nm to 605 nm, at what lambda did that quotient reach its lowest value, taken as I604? 603.134 nm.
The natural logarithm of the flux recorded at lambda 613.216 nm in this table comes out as 3.250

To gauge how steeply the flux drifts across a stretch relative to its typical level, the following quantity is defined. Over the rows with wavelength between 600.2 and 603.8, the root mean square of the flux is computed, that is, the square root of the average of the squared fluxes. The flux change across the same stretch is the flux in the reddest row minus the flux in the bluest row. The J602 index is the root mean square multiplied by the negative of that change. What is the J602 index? -44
